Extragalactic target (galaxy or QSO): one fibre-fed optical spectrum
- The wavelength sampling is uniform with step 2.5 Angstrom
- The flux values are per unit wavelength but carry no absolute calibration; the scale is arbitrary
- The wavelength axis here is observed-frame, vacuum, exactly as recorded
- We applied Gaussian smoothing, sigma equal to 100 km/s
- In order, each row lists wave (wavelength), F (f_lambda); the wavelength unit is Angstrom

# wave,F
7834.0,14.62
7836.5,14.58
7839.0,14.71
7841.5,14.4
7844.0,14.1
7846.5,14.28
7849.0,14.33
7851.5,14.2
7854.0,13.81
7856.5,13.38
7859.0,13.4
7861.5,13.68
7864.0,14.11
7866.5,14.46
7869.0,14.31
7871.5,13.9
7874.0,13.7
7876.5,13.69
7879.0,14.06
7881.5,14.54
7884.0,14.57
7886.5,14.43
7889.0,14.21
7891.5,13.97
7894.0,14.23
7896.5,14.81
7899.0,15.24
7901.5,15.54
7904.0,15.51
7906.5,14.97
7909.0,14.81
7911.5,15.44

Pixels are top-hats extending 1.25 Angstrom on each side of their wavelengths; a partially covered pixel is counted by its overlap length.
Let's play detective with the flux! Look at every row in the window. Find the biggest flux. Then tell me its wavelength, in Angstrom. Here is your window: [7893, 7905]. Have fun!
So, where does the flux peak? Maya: 7901.5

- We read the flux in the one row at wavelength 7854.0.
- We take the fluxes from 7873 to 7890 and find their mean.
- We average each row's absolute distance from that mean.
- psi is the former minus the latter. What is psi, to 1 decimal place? 13.5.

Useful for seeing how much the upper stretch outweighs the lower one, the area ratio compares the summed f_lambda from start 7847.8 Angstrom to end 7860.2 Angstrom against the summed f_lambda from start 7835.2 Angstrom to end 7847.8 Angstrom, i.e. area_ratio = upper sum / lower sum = 0.96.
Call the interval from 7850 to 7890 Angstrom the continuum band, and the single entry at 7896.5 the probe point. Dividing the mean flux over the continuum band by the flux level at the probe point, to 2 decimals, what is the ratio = 0.95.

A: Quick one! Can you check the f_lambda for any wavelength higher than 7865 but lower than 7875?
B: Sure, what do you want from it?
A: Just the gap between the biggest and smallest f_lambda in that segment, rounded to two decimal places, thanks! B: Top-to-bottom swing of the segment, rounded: 0.76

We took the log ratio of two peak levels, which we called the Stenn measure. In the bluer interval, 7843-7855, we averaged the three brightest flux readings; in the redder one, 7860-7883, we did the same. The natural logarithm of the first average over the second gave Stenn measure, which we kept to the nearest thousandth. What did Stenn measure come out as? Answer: -0.012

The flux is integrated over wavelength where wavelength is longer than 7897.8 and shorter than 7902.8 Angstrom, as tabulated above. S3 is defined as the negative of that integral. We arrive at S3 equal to -77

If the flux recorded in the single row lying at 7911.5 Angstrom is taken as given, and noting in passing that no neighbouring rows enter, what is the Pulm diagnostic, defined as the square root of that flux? 3.93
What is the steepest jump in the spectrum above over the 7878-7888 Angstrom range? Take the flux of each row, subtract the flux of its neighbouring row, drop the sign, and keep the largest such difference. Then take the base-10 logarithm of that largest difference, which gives -0.319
